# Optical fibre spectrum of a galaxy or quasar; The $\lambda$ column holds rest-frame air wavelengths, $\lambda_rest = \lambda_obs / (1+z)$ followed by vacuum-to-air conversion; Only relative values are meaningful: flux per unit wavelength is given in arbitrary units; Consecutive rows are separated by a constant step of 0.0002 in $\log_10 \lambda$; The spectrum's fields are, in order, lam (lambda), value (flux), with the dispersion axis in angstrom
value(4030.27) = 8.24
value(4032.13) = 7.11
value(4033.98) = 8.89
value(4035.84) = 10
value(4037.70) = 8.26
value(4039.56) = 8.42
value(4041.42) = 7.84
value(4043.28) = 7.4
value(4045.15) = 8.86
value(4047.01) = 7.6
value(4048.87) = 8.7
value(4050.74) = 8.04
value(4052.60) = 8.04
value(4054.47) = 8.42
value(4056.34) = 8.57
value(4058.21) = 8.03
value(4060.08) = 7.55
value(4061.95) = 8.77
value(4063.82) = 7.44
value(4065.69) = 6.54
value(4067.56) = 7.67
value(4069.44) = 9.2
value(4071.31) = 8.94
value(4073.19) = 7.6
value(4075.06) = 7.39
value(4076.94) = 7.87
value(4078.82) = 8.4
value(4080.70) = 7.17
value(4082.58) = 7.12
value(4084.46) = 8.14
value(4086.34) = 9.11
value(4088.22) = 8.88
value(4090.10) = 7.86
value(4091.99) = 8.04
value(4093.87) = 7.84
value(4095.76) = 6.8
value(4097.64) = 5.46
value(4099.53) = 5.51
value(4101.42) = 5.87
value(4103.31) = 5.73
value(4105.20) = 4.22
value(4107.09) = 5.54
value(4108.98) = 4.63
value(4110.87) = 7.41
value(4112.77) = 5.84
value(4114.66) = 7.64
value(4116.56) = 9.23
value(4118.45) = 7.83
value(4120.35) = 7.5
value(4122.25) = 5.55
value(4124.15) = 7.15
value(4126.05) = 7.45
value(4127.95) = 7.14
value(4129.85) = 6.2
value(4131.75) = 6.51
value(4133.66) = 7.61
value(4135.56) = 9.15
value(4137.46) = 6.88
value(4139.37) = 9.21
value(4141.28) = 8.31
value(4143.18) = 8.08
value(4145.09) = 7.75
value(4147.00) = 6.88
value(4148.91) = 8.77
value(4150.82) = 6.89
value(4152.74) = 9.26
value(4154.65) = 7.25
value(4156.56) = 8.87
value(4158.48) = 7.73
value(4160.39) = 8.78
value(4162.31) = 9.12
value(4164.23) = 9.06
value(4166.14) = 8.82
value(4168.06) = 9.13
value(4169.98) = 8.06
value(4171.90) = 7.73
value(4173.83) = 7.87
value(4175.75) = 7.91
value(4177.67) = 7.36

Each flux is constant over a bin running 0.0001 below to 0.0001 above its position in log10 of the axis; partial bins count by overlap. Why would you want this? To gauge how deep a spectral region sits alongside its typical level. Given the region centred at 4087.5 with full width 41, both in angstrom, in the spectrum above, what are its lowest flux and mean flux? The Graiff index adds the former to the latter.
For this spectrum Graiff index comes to 12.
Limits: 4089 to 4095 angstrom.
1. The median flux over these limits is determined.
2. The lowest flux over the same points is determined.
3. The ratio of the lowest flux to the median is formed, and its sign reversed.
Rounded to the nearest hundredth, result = -1.00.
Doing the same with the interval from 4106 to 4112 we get -0.84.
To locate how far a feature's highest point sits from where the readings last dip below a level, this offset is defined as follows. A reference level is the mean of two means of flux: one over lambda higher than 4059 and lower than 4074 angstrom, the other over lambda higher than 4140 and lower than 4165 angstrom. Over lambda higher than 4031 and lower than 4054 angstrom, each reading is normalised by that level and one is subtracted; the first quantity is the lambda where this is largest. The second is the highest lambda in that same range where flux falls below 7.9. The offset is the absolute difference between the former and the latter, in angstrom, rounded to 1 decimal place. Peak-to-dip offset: 11.2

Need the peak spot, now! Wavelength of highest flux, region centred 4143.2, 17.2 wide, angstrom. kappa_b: 4139.37 angstrom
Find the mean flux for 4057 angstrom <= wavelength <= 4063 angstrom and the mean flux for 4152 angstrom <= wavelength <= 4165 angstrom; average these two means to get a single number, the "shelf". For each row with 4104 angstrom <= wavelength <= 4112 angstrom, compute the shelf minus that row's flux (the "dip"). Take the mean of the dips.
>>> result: 2.9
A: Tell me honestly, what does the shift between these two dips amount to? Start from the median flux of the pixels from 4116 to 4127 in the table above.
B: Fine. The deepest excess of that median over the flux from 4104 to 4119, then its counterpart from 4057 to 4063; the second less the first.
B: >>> -3.3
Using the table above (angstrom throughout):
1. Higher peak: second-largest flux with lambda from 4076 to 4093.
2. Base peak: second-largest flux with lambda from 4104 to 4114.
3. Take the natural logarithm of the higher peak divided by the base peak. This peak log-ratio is 0.419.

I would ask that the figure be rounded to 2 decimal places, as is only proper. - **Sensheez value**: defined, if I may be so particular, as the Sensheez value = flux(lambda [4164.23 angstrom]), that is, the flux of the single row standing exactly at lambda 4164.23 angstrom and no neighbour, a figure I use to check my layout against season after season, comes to 9.06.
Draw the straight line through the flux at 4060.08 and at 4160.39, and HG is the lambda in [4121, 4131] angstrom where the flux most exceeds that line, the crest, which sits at 4126.05 angstrom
